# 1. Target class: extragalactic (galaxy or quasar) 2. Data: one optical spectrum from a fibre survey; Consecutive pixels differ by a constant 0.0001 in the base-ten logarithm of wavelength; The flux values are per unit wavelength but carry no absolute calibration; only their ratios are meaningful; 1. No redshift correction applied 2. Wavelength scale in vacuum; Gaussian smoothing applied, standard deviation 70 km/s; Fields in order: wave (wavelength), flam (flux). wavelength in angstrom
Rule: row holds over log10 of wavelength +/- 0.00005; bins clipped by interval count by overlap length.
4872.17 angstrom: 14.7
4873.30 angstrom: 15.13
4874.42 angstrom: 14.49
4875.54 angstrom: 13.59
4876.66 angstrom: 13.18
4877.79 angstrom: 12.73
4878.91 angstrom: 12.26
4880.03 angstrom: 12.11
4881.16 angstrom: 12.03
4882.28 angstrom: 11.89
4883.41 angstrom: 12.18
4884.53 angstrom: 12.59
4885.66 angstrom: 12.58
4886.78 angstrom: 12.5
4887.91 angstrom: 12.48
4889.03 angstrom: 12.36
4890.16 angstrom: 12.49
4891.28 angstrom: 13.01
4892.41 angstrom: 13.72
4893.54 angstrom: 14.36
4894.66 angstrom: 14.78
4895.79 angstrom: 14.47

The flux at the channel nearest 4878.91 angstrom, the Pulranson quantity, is 12.26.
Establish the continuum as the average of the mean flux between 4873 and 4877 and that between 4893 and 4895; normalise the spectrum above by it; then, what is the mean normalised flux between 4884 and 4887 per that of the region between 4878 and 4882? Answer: 1.03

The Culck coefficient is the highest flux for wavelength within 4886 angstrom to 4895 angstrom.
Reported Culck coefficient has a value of 14.78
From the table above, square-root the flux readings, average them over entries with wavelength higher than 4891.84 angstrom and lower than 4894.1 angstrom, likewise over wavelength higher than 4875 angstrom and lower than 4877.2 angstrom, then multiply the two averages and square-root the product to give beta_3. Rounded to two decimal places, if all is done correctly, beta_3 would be 3.70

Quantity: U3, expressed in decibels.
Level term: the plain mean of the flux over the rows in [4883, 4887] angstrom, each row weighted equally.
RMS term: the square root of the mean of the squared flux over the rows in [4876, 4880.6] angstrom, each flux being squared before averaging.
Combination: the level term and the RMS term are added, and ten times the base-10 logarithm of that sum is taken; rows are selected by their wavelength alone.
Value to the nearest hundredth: 13.99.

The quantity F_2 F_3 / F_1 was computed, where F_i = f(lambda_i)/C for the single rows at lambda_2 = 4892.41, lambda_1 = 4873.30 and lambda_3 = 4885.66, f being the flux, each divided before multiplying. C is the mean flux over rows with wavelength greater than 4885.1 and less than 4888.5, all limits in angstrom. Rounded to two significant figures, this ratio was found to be 0.91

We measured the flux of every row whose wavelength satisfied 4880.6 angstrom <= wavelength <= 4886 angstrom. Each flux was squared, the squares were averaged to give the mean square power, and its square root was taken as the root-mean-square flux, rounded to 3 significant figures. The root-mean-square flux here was 12.3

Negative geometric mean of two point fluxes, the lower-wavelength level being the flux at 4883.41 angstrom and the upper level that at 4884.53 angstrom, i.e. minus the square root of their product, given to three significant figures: -12.4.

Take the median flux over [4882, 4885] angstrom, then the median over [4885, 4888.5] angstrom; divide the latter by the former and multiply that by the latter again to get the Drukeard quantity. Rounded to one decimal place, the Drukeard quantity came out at 12.8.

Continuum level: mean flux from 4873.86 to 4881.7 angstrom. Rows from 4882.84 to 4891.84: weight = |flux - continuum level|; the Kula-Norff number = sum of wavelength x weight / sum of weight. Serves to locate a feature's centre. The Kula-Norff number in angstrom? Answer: 4886.8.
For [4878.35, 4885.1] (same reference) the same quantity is 4881.5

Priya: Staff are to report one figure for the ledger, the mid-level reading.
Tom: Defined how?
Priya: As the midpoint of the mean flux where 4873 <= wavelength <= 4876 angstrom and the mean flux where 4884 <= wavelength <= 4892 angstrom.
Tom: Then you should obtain 13.5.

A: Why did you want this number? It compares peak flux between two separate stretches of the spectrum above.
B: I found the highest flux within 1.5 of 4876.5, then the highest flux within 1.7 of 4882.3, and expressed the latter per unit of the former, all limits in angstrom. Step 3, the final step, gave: 0.90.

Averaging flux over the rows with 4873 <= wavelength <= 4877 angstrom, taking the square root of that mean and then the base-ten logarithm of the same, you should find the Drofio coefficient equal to 0.575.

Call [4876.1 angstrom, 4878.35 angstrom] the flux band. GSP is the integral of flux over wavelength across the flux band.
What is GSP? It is 29.1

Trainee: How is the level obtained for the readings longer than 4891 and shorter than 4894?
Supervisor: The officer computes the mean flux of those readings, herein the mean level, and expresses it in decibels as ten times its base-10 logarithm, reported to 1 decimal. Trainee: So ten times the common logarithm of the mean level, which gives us 11.4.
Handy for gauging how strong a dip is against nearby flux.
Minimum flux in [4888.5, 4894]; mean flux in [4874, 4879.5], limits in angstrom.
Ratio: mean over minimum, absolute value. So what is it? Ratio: 1.07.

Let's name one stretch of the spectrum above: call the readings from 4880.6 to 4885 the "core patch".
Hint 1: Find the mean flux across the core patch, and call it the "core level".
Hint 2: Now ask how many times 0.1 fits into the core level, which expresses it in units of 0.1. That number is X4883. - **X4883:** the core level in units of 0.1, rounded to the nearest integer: 122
